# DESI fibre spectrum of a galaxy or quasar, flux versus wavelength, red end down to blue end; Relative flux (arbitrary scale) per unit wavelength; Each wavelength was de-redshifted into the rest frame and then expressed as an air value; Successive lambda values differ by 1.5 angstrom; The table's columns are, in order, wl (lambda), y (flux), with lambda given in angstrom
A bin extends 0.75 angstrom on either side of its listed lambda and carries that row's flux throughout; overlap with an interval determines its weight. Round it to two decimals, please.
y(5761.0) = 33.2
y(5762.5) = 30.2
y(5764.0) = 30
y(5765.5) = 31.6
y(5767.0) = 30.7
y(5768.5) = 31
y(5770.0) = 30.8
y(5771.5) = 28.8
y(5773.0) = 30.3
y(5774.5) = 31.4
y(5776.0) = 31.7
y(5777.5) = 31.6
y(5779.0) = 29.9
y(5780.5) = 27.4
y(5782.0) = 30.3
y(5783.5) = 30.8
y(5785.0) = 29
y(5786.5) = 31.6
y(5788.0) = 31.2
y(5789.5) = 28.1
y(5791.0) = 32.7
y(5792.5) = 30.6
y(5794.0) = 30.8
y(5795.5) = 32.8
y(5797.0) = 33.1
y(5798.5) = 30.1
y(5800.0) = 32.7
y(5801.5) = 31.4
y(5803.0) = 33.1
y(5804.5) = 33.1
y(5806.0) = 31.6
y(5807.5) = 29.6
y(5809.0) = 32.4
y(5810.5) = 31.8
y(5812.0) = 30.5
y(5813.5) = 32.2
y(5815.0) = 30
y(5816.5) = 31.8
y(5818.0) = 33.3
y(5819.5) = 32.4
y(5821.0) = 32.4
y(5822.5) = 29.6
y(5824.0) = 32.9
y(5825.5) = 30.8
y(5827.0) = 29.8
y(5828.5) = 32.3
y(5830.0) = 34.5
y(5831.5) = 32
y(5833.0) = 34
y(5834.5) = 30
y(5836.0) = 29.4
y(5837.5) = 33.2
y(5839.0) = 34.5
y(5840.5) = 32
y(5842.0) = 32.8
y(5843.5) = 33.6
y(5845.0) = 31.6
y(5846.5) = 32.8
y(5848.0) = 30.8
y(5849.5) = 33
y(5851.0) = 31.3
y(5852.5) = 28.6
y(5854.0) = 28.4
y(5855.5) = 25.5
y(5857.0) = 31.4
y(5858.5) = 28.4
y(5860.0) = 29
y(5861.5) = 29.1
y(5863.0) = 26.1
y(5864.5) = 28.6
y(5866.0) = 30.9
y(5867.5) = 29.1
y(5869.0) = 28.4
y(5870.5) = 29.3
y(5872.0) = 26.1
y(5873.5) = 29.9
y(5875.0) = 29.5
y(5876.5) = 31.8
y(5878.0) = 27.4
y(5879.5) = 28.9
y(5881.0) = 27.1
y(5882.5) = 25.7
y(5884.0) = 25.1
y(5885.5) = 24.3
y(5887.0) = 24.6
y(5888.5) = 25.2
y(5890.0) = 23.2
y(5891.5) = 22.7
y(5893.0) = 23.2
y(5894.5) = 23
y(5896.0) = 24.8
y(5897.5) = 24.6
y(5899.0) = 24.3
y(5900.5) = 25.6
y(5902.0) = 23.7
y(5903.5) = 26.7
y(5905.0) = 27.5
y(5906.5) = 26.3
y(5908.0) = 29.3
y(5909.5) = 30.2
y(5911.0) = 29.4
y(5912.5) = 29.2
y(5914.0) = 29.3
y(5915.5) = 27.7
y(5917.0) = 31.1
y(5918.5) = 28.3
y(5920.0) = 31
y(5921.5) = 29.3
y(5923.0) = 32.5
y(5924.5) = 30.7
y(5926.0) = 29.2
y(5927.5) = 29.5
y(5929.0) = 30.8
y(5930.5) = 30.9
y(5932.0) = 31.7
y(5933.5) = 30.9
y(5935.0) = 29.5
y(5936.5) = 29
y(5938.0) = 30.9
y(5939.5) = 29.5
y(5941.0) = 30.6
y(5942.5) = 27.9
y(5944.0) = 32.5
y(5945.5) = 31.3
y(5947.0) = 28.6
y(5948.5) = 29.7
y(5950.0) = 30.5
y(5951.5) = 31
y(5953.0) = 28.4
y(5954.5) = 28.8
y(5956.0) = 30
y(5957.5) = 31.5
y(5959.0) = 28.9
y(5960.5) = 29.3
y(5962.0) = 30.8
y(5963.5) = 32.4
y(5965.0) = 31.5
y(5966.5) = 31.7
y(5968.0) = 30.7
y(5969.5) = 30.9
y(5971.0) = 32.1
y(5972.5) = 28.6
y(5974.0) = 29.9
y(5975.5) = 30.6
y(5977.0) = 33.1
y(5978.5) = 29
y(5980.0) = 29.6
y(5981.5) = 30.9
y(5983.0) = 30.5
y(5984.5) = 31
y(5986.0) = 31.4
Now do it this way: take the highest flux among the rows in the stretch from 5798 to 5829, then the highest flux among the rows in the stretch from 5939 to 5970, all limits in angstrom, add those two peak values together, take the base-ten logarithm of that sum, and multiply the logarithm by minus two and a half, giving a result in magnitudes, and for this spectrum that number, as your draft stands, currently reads -4.55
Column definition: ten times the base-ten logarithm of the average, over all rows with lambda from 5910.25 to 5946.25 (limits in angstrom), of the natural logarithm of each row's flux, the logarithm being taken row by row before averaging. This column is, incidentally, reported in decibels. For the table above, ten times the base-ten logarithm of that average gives 5.32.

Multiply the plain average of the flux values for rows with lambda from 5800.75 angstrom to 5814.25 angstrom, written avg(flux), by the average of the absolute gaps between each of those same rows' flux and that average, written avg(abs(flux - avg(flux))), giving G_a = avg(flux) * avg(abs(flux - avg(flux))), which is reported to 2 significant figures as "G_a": 27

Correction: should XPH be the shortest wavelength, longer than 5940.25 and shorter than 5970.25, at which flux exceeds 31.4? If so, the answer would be 5944.0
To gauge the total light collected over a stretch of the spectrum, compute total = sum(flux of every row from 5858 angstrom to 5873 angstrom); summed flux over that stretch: 285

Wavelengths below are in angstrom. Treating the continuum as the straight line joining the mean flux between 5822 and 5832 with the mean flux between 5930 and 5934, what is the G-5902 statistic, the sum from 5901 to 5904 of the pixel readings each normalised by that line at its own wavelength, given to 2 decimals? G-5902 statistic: 1.61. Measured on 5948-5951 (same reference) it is 1.94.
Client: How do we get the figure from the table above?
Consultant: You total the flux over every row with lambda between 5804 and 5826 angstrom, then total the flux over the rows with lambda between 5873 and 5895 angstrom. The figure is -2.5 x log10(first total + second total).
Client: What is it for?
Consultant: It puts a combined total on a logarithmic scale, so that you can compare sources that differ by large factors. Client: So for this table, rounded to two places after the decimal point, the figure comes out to -7.34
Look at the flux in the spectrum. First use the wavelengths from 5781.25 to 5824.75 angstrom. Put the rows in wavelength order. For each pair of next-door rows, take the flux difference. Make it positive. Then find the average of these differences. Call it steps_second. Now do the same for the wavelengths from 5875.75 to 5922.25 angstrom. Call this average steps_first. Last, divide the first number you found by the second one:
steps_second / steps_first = 1.2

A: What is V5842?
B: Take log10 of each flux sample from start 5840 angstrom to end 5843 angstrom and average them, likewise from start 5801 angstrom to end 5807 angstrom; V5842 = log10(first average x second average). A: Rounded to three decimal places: 0.358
